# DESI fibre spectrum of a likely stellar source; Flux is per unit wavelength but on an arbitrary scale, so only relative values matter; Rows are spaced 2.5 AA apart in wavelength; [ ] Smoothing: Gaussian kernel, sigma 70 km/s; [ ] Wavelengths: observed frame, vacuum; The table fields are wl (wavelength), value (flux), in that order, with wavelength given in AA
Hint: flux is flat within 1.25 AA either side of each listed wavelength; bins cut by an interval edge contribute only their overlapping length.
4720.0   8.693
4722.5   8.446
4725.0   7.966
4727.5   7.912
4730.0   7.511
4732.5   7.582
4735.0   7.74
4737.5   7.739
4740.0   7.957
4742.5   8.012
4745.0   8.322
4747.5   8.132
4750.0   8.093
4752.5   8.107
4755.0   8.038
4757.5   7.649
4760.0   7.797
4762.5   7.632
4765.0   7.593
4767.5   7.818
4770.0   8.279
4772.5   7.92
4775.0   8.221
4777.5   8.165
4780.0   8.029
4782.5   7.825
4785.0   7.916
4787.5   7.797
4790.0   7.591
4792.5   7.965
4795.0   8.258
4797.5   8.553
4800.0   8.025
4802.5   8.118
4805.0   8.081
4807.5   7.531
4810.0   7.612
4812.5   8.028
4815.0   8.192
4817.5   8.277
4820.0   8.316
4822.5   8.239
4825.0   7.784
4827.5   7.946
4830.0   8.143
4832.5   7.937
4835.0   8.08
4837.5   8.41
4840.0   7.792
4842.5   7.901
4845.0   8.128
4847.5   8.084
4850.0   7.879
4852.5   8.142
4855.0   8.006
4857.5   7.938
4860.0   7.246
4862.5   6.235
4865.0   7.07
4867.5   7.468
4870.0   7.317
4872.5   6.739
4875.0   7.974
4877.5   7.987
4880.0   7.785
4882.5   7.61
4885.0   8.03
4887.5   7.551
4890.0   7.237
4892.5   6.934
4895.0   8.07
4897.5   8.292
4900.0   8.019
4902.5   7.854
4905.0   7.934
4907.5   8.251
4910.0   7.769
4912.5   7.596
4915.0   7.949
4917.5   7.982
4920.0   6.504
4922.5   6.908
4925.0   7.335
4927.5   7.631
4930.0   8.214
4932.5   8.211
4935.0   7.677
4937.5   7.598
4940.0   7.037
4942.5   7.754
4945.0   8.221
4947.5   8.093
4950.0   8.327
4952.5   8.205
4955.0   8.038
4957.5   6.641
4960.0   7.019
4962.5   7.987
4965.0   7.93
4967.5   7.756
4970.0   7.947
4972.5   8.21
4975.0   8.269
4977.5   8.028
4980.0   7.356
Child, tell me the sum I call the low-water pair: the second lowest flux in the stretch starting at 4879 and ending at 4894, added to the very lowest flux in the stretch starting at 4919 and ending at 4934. 13.7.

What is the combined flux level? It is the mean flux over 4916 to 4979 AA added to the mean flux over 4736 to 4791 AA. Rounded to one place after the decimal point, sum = 15.7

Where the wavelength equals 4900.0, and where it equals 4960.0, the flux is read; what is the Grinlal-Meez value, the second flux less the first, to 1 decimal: -1.0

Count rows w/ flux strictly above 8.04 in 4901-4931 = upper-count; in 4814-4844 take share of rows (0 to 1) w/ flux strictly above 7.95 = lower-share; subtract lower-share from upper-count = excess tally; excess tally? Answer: 1.4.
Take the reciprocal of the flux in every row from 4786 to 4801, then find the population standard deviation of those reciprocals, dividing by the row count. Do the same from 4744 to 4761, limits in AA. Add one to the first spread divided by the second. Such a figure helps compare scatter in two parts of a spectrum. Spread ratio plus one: 2.4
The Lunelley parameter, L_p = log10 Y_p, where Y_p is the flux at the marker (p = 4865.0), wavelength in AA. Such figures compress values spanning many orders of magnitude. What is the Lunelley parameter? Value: 0.85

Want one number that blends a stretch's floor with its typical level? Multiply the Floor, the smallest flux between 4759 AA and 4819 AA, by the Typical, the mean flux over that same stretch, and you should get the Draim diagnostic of 60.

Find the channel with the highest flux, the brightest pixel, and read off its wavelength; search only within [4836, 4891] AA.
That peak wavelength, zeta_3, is 4837.5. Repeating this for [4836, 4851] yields 4837.5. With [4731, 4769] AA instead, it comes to 4745.0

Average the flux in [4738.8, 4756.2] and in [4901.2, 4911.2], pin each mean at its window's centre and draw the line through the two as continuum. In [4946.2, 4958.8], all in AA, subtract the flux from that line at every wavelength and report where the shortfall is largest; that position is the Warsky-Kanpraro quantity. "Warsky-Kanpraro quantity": 4957.5 AA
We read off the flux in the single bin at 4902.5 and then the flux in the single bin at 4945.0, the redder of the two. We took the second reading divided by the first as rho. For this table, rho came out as 1.05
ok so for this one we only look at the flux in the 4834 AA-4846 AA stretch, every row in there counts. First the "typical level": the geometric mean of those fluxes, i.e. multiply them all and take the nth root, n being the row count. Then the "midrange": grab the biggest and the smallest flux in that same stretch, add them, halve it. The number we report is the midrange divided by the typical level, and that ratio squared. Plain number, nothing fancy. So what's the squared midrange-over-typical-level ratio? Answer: 1.01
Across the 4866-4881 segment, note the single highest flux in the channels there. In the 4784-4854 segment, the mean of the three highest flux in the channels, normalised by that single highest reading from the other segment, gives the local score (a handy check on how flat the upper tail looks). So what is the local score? 1.06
